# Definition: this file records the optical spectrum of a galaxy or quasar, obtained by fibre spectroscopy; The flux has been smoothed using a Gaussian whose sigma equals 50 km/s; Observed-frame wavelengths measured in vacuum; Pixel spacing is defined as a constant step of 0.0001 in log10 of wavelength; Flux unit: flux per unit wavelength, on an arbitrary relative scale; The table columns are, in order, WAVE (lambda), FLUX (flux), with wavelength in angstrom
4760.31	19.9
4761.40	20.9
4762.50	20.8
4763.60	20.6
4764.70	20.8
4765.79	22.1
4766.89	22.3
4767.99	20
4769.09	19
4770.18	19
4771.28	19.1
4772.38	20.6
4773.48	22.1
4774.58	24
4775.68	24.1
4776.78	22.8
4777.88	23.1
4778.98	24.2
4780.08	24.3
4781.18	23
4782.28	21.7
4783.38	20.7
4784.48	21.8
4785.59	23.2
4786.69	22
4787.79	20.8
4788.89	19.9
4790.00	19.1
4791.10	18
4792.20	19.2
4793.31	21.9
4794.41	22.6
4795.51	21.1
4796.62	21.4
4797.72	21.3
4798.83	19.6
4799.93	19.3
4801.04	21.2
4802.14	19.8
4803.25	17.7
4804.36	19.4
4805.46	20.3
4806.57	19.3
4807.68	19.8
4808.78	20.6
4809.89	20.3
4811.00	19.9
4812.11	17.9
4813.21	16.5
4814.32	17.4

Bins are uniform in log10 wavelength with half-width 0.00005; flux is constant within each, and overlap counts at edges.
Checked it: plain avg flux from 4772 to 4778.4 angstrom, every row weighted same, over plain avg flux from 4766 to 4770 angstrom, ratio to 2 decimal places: 1.12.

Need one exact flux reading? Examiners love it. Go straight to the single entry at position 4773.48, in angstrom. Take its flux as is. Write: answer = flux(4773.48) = 22.1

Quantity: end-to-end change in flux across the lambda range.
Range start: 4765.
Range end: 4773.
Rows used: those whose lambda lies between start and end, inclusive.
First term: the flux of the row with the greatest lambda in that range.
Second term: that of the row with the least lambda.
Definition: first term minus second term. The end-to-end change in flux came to -1.5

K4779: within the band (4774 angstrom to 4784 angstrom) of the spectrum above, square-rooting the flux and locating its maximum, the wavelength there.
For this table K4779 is 4780.08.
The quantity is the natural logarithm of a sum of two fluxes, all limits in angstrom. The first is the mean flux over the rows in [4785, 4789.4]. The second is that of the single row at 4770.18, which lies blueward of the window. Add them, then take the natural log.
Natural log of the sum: 3.70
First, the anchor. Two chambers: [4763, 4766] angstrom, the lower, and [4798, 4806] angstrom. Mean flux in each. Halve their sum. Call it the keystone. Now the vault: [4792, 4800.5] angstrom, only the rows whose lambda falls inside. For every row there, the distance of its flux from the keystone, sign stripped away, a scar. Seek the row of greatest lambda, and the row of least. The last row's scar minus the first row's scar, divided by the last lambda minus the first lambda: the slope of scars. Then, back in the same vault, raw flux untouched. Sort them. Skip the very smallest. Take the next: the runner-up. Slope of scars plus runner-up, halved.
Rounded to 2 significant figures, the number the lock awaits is 9.6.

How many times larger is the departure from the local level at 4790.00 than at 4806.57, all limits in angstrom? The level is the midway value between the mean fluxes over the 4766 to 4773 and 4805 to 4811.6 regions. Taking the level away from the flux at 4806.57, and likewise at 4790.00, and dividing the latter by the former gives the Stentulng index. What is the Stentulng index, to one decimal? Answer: 1.3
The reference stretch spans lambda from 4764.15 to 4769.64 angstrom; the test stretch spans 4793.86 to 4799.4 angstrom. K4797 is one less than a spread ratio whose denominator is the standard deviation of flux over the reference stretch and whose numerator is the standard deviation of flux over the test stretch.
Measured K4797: -0.23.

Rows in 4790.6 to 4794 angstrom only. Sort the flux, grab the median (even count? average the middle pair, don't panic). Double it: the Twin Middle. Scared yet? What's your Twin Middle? 38.4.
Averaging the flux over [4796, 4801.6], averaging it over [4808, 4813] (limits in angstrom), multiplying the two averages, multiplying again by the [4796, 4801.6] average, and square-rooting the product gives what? 91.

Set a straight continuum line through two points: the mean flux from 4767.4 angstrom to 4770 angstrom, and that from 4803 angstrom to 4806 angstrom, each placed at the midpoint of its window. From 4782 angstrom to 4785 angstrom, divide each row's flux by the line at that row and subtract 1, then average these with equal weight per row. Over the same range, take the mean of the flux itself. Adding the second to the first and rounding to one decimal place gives 21.5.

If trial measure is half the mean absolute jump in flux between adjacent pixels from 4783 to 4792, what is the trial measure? 0.550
